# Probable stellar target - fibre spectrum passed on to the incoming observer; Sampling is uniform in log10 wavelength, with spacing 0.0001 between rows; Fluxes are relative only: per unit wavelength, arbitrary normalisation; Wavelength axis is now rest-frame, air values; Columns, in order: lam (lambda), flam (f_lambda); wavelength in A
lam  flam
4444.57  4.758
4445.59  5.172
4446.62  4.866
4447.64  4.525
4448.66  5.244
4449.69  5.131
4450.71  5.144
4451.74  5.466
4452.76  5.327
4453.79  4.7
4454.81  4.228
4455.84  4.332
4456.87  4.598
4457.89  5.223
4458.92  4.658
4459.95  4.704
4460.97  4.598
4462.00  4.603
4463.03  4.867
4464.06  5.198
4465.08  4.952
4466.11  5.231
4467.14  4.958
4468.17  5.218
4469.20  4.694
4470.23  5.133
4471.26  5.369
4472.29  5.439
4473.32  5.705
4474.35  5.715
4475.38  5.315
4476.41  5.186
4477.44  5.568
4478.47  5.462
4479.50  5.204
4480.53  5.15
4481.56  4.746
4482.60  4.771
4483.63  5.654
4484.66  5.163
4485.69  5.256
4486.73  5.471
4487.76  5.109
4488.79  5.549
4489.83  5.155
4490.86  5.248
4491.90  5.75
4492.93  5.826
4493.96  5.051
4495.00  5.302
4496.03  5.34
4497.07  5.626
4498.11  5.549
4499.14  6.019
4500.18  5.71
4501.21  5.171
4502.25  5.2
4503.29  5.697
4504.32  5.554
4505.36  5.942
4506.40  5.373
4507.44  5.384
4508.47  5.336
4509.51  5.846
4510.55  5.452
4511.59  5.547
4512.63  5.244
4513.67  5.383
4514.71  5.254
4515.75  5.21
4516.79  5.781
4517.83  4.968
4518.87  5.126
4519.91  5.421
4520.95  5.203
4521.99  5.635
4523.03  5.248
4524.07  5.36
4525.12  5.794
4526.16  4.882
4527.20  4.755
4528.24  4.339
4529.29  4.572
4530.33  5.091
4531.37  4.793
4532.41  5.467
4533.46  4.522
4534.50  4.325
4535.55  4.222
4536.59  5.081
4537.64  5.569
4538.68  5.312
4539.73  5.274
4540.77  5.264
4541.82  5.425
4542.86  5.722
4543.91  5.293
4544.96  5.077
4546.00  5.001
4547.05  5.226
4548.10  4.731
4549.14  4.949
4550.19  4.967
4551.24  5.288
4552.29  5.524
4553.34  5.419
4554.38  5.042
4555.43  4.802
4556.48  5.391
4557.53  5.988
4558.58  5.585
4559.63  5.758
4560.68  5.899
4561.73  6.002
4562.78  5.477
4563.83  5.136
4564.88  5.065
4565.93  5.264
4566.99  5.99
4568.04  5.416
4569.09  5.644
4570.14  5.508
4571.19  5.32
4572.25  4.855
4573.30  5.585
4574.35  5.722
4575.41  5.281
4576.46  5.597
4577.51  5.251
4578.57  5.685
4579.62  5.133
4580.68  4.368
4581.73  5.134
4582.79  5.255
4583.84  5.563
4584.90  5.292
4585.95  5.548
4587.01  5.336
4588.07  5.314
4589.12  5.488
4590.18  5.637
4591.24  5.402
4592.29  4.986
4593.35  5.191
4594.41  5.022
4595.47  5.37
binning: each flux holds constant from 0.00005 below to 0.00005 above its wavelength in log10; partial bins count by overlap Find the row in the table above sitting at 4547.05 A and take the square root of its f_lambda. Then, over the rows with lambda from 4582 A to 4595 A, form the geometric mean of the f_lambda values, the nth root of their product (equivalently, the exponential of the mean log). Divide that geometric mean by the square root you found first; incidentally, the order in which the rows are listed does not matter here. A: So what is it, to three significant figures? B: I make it 2.33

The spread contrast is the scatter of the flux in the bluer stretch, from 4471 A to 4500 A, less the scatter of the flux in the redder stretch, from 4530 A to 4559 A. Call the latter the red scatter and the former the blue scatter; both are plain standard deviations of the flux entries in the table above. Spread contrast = -0.10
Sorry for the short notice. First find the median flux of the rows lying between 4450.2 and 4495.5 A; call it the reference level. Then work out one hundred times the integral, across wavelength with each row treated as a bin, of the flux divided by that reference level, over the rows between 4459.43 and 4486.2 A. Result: 2655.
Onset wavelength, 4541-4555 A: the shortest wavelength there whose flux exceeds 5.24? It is 4541.82 A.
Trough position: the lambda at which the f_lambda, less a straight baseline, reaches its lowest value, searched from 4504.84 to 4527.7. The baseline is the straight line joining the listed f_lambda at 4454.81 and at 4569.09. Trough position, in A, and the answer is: 4527.20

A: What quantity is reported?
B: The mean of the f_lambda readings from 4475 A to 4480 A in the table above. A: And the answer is 5.35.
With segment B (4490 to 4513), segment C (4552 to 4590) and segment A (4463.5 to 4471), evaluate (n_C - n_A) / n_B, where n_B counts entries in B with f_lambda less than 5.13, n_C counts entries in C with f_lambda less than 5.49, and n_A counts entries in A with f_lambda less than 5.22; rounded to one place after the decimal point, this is 15.0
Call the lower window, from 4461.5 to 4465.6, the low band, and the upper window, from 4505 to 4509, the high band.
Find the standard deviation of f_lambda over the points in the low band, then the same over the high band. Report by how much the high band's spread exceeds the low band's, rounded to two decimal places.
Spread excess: 0.04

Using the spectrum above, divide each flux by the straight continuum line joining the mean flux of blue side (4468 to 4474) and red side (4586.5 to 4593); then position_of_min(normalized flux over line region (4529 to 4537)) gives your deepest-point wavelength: 4535.55 A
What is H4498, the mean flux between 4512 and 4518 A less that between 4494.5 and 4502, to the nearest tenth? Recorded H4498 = -0.2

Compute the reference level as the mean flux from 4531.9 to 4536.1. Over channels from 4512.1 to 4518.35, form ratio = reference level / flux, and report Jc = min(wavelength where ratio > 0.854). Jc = 4512.63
